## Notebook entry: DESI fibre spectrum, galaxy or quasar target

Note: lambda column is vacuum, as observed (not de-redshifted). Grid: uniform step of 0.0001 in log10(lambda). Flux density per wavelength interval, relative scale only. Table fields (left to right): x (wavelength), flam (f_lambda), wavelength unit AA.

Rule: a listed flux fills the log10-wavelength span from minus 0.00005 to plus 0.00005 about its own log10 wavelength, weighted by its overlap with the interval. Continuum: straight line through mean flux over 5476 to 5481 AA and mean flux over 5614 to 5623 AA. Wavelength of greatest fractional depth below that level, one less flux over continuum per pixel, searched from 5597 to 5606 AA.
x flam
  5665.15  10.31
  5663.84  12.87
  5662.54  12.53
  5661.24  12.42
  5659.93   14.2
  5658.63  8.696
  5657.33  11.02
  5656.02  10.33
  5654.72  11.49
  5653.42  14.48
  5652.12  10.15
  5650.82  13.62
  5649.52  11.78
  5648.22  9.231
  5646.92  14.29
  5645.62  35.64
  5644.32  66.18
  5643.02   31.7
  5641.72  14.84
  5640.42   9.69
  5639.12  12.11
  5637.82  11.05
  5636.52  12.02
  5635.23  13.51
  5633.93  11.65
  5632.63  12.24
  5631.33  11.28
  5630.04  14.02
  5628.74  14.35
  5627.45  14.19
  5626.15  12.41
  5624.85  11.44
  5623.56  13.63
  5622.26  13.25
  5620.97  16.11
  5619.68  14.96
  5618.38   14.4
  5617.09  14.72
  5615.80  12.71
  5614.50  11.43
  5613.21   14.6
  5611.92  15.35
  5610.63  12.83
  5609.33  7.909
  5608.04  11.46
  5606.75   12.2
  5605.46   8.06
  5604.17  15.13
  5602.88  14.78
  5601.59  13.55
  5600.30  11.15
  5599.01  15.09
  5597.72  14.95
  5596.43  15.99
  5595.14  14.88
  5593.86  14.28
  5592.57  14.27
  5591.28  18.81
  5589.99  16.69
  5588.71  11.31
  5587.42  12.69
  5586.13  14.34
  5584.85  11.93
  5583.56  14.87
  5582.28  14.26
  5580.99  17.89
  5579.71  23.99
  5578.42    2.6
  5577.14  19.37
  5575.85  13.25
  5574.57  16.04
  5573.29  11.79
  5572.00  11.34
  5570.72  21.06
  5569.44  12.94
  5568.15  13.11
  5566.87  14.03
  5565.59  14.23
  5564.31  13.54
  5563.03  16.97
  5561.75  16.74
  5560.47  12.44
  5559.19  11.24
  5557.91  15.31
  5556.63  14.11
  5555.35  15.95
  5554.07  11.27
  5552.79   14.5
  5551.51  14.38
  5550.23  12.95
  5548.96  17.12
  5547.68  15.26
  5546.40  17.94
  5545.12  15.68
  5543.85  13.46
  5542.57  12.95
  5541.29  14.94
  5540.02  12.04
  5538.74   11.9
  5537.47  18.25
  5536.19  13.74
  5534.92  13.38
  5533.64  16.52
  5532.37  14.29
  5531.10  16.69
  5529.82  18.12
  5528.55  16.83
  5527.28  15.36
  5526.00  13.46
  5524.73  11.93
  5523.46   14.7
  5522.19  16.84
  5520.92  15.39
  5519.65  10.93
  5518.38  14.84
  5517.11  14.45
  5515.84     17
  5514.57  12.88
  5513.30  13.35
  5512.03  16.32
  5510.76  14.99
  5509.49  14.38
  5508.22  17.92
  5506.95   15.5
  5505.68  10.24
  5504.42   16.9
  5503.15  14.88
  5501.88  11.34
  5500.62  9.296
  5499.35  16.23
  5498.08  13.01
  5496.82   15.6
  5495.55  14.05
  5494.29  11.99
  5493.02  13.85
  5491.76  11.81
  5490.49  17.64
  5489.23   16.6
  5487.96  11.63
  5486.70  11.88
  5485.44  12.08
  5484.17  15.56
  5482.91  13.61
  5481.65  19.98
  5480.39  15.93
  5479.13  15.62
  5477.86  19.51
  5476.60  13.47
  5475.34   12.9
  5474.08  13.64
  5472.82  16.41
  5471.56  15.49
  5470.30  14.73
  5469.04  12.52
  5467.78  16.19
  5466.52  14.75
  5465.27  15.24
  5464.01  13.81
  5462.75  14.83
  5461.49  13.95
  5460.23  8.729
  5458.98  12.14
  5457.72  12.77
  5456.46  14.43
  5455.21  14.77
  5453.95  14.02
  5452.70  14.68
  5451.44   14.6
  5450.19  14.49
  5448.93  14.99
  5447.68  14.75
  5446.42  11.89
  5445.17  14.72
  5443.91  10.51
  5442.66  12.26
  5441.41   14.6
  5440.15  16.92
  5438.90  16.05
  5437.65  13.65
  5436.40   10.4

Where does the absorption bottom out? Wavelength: 5605.46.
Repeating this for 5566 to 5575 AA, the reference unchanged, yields 5572.00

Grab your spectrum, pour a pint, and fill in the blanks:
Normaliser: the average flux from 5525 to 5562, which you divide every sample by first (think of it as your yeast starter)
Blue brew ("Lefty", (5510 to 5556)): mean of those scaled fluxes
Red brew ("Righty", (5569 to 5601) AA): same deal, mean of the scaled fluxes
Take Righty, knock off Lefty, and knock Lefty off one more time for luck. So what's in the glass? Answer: -1.01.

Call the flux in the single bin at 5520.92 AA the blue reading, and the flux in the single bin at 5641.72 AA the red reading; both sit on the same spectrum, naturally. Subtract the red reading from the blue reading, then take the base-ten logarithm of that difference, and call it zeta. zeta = -0.26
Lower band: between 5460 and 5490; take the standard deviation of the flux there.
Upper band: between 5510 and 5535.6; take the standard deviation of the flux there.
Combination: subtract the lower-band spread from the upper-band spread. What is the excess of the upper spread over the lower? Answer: -0.6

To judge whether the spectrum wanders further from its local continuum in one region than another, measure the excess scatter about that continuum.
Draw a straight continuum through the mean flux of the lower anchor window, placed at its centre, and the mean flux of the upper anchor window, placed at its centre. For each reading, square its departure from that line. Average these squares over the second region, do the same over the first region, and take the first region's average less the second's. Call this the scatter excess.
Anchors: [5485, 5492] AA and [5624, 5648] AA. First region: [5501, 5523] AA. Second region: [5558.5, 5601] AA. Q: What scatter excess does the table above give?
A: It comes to -11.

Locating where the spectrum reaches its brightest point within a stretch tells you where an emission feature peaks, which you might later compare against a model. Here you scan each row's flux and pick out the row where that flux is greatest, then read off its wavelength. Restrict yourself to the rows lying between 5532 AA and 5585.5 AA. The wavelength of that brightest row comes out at 5579.71 AA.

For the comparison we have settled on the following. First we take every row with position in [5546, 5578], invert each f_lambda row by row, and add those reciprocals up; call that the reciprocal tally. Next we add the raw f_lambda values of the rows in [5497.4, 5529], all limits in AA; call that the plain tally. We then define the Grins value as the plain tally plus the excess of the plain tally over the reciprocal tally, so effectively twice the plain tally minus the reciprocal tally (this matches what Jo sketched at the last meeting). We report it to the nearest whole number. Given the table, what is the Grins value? 716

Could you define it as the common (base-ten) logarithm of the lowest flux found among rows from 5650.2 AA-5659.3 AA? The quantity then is 0.94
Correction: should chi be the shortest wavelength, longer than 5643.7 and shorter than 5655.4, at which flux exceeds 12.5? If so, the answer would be 5644.32 AA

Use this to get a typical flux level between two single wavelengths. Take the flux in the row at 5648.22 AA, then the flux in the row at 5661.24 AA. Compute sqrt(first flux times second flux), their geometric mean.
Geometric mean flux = 10.7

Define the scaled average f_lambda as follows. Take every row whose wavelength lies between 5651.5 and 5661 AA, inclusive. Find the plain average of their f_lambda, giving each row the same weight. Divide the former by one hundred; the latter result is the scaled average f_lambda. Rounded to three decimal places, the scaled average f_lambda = 0.115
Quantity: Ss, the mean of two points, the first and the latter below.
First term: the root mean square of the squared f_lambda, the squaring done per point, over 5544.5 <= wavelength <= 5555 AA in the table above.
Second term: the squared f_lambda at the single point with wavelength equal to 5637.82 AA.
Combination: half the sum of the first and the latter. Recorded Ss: 178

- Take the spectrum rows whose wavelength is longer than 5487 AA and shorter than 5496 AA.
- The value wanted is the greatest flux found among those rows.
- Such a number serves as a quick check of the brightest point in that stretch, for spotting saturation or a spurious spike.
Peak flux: 17.64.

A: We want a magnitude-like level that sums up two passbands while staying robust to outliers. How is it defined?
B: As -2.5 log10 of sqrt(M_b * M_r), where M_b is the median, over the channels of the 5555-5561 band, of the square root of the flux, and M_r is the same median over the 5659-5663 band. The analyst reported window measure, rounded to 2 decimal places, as -1.40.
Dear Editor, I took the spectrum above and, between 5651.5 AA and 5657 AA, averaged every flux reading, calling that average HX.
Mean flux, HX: 11.6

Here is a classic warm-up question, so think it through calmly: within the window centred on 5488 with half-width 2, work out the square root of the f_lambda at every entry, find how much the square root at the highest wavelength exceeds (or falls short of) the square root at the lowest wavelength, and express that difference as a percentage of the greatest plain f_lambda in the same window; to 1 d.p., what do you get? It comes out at 3.8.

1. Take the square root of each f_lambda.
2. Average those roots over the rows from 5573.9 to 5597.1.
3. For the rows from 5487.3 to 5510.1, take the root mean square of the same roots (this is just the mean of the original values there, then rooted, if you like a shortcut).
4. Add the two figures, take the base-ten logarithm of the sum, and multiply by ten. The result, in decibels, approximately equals 8.78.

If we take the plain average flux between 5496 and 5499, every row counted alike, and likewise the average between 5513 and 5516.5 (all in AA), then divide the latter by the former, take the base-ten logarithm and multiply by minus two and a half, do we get 0.0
